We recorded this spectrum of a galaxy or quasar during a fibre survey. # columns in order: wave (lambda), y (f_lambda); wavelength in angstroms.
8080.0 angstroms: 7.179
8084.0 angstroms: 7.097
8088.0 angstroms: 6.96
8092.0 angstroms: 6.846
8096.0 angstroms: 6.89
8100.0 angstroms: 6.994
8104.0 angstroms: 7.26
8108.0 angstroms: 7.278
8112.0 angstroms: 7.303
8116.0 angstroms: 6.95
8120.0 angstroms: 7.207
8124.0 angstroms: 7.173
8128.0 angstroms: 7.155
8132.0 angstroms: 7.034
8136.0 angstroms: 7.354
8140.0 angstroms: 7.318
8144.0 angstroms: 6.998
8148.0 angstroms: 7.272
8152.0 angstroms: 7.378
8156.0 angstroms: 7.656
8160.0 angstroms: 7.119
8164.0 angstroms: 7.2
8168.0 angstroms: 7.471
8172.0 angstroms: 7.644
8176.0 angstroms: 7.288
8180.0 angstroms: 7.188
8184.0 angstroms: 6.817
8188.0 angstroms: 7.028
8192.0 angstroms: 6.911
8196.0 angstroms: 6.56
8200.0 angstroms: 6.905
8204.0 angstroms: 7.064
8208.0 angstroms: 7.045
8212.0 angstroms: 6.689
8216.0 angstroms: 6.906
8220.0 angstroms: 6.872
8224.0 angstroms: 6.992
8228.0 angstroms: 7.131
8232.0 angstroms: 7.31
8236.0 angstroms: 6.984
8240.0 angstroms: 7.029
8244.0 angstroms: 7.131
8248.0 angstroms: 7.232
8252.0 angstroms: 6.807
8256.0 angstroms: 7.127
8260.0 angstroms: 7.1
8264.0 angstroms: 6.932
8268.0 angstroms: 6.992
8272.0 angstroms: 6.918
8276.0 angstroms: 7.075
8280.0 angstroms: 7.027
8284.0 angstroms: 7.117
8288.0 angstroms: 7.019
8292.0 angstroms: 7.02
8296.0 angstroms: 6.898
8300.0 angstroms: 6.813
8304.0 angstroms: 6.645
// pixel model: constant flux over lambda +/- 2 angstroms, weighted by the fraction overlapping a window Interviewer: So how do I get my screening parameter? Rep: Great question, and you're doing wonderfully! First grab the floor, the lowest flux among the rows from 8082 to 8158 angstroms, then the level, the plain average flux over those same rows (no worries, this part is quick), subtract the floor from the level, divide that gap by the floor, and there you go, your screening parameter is 0.047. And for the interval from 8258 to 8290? 0.015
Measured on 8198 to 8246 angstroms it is 0.047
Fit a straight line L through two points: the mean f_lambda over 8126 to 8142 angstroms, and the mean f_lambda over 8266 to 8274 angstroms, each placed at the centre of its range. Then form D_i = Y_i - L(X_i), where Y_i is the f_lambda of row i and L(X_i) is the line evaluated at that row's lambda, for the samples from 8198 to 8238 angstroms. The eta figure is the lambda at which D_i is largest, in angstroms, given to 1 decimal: 8232.0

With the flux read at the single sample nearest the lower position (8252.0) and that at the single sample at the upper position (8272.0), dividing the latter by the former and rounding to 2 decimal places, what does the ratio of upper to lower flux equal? 1.02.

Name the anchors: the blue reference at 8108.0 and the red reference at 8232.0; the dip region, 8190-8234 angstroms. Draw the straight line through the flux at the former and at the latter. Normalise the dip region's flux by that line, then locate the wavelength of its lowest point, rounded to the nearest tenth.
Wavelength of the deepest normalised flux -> 8196.0 angstroms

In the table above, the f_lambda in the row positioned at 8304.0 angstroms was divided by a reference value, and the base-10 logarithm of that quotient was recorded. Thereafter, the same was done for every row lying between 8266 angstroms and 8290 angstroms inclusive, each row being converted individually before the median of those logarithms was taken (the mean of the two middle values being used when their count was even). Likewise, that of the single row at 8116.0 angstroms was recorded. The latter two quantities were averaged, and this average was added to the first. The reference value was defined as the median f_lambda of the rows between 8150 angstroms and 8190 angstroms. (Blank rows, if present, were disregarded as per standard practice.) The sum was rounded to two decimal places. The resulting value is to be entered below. -0.05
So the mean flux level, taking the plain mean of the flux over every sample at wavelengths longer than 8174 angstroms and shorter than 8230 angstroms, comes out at 6.96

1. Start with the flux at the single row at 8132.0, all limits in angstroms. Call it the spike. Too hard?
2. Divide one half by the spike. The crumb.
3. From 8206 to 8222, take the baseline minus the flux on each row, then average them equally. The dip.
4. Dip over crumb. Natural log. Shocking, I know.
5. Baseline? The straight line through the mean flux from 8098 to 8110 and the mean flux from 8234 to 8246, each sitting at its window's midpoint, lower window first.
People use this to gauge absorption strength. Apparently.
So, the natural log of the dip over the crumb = 1.0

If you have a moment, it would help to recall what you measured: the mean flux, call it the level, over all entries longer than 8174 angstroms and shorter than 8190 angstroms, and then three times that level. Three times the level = 21.2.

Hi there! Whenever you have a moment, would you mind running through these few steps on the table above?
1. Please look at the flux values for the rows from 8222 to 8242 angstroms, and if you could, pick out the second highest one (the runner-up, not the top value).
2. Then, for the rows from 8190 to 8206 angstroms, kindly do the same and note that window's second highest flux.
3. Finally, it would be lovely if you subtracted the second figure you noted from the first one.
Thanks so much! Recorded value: 0.22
